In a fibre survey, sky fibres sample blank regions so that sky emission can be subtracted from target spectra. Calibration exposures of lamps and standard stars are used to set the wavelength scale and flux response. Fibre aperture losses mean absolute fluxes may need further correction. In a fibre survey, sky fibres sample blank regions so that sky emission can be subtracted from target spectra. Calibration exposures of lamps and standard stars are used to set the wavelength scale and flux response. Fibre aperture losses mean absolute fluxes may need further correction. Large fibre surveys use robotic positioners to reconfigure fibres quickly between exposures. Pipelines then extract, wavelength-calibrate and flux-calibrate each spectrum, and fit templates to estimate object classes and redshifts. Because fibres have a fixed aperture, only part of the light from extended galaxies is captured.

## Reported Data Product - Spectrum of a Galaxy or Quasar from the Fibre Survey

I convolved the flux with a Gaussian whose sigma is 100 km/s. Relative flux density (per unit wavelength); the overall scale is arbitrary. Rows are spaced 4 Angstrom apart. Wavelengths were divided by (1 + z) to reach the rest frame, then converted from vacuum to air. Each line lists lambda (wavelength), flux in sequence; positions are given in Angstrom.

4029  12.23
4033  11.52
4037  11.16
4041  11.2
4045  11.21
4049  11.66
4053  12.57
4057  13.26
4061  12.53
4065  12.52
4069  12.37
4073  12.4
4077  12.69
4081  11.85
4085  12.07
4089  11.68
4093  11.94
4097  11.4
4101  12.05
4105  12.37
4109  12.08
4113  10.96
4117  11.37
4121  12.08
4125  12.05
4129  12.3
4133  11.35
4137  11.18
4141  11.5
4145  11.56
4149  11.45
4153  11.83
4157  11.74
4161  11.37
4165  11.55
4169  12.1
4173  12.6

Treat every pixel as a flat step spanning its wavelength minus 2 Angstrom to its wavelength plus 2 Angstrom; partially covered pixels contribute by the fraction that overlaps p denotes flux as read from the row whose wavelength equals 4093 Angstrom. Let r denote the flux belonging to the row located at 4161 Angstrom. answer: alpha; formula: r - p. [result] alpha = -0.6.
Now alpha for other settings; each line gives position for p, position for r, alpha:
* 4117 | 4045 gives -0.2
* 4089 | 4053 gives 0.9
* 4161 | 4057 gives 1.9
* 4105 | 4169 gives -0.3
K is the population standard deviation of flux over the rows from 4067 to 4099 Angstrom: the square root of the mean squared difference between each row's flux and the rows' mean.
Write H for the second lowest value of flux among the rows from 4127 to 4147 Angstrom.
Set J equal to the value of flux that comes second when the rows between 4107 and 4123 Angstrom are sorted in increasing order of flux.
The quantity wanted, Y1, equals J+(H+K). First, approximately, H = 11.35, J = 11.37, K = 0.39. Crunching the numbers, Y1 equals 23.1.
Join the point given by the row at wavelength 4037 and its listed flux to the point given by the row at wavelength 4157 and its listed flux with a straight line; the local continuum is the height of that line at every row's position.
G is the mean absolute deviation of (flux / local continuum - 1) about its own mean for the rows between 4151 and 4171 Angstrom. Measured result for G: 0.018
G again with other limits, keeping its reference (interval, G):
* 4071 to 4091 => 0.031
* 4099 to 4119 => 0.044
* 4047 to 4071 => 0.028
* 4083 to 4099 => 0.021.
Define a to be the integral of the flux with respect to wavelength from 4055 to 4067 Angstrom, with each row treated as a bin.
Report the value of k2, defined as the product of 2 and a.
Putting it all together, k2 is 306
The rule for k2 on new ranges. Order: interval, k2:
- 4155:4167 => 277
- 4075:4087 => 293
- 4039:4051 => 273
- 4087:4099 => 280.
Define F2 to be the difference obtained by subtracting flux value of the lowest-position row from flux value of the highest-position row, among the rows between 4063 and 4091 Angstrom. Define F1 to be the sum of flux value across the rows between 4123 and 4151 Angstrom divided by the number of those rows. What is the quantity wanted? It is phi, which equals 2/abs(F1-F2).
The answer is 0.160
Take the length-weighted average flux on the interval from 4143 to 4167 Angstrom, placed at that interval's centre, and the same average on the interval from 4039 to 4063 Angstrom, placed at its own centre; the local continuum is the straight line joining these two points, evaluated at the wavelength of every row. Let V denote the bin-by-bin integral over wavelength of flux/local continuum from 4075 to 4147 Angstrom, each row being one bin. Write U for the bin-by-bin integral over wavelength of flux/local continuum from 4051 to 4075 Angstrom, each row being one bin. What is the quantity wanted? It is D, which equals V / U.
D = 2.9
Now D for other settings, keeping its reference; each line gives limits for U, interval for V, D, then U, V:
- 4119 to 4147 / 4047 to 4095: 1.8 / 28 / 49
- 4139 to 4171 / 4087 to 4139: 1.6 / 32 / 52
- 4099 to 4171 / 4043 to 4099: 0.8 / 72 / 57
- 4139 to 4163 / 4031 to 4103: 3.0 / 24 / 72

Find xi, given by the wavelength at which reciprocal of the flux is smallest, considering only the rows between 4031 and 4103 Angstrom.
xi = 4057 Angstrom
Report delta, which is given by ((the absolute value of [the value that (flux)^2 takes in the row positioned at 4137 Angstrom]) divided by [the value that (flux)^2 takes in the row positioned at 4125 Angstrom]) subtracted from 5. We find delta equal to 4.14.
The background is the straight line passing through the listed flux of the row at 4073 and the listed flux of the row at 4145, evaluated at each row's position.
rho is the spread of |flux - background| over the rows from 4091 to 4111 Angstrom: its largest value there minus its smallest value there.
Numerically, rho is 0.70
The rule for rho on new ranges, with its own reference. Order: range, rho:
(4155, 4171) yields 0.82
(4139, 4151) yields 0.11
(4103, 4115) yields 0.87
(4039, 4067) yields 1.56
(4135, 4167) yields 0.47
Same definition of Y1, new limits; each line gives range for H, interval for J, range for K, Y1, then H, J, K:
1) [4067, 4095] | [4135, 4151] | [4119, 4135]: 23.7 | 11.85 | 11.45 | 0.36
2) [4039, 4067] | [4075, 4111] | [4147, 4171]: 23.1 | 11.21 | 11.68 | 0.25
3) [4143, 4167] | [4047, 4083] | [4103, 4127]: 23.8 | 11.45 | 11.85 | 0.49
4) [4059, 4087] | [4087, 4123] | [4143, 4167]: 23.6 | 12.07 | 11.37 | 0.16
